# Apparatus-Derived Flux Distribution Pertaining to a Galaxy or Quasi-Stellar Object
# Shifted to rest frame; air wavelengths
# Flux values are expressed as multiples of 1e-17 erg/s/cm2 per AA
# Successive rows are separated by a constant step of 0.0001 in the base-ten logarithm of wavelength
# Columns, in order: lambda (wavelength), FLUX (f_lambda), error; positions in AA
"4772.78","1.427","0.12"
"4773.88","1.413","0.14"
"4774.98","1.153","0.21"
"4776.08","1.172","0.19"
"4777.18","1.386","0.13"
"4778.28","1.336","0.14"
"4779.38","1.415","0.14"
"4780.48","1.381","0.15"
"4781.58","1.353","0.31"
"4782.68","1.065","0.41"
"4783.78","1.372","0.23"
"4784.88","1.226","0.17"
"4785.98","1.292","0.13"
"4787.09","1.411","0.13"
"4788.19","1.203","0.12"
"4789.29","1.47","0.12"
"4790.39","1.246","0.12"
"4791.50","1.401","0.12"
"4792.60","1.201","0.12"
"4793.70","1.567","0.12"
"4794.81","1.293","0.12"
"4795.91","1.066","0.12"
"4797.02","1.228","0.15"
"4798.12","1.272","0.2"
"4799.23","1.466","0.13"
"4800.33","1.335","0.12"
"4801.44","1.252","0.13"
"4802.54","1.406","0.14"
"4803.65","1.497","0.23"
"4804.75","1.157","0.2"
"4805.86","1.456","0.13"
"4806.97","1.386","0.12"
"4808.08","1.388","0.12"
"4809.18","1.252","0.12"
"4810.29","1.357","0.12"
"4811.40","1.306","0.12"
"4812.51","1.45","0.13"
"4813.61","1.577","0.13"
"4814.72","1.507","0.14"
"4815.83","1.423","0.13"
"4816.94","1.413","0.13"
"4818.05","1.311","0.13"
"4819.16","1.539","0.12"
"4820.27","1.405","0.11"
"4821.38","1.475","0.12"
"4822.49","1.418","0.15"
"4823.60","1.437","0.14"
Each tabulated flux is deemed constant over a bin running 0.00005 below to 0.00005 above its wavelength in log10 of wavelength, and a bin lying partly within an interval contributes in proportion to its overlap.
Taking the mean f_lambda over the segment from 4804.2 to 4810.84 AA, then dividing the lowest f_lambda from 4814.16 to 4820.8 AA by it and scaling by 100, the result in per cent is 98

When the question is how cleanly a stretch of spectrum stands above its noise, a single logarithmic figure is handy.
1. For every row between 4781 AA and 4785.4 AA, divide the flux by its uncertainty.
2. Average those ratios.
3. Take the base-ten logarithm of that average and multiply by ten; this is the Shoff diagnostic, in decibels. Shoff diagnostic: 7.0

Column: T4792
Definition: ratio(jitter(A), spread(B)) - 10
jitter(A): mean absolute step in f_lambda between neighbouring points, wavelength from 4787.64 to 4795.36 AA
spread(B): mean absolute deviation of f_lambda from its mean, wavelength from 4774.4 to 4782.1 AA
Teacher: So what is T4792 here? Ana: -7.1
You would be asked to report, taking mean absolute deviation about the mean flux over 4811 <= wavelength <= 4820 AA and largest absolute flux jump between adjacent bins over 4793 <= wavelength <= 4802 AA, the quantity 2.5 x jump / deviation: 8.8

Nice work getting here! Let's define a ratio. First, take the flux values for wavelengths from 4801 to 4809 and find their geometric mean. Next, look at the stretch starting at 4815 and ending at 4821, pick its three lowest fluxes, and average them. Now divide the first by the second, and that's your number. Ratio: 0.99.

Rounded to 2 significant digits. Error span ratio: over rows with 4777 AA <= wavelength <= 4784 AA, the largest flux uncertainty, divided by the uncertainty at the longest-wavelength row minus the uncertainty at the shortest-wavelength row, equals 4.1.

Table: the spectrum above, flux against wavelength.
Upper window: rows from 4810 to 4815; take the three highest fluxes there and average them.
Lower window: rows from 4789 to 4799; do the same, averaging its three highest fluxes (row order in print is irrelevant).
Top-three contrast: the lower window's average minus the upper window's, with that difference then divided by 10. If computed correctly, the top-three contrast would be -0.003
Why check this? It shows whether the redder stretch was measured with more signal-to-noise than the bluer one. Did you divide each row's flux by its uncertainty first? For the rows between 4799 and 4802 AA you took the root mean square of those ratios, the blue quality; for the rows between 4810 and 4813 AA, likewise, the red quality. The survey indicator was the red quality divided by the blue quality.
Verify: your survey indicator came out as 1.0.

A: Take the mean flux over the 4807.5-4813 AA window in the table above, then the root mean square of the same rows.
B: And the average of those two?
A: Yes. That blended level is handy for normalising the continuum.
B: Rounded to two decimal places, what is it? 1.35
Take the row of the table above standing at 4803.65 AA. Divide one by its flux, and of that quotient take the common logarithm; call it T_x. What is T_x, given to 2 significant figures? -0.18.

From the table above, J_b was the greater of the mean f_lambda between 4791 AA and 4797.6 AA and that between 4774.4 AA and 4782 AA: 1.31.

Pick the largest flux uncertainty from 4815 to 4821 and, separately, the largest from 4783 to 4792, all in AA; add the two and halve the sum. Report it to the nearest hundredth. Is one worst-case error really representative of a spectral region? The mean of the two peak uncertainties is 0.18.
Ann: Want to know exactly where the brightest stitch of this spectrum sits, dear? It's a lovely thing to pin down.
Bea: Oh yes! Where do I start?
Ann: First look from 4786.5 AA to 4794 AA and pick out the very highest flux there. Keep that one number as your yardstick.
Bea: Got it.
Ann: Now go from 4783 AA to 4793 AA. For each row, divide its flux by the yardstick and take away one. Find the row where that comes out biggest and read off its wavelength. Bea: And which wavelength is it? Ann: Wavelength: 4789.29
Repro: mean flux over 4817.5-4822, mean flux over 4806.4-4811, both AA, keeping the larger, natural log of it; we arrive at 0.359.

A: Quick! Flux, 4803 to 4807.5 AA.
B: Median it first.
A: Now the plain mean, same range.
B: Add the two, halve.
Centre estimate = 1.397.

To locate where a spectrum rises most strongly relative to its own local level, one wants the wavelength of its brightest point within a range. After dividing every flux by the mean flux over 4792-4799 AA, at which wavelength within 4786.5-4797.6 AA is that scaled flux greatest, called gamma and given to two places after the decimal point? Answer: 4793.70 AA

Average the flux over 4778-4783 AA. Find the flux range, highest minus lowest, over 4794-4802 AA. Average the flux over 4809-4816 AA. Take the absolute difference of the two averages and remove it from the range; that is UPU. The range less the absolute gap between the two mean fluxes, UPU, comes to 0.30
